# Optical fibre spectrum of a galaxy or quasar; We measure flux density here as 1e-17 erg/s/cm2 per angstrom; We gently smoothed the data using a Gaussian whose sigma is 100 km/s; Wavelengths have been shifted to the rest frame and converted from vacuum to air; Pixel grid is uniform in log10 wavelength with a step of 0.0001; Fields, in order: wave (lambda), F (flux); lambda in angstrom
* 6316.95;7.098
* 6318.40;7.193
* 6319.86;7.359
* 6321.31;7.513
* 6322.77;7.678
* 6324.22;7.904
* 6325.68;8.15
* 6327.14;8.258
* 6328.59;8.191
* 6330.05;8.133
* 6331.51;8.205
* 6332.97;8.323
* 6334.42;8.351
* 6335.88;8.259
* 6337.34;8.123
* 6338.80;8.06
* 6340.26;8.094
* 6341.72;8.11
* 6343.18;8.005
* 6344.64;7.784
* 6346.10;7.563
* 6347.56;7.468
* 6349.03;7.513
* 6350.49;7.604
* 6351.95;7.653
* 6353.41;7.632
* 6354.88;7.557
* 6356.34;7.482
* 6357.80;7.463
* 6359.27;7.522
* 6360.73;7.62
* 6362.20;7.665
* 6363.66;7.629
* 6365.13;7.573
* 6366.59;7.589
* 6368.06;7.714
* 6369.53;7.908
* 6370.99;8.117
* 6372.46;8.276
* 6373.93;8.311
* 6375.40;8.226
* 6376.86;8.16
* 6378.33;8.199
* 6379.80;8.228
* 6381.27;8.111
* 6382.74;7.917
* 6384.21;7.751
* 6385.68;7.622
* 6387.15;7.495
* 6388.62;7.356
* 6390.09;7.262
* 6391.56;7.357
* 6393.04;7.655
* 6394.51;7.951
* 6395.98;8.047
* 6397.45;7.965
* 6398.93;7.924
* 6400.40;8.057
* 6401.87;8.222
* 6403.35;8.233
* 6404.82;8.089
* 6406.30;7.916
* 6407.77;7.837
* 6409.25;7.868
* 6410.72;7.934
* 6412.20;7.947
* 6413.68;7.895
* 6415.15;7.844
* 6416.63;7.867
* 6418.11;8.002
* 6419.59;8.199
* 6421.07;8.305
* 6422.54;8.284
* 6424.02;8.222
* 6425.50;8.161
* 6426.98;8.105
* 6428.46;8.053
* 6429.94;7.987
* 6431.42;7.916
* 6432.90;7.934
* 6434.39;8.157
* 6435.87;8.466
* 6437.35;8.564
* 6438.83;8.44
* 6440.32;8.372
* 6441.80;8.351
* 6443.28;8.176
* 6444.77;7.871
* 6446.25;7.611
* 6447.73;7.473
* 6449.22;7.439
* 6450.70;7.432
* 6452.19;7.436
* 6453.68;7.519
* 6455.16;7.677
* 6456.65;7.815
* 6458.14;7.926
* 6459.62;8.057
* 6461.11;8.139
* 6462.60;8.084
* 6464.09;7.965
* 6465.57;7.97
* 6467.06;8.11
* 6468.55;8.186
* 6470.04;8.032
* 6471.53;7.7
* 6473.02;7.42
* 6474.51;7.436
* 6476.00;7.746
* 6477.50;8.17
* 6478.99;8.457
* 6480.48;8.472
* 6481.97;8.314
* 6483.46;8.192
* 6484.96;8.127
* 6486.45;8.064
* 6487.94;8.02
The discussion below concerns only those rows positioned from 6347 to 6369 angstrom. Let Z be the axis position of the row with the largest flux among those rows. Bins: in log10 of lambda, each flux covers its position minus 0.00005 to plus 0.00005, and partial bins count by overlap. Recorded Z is 6368.06 angstrom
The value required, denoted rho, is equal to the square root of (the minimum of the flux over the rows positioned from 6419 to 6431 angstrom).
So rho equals 2.83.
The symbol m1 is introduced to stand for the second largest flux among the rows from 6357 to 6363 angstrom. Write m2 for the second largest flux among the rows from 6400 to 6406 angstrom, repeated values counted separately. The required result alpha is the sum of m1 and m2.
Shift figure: 15.84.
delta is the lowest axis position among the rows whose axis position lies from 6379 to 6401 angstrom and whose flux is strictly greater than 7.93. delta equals 6379.80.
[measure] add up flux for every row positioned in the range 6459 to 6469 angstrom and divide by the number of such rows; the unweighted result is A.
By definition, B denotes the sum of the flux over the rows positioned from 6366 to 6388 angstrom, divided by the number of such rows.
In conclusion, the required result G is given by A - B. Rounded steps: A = 8.07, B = 7.97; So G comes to 0.1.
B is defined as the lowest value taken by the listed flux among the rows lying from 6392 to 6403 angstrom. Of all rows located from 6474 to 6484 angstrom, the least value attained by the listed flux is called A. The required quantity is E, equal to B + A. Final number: 15.1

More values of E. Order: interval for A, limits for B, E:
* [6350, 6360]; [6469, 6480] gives 14.9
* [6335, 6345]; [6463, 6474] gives 15.2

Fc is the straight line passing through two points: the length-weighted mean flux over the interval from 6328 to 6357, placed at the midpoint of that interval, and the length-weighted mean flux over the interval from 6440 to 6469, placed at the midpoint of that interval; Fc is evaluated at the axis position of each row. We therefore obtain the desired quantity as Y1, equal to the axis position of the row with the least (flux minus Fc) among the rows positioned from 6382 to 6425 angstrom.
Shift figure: 6390.09 angstrom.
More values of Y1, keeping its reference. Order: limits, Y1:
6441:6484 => 6473.02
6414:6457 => 6450.70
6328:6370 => 6357.80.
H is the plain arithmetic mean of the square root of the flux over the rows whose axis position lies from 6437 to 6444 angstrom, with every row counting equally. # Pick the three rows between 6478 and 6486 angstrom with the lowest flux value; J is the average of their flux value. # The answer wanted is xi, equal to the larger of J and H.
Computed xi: 8.21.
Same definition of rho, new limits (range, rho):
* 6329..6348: 2.73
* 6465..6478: 2.72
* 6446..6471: 2.73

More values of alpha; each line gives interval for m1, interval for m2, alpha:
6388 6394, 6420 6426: 15.64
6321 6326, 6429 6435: 15.89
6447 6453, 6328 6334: 15.64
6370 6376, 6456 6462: 16.33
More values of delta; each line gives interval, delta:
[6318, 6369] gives 6325.68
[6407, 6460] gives 6410.72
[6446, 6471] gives 6459.62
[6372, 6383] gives 6372.46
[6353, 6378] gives 6370.99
